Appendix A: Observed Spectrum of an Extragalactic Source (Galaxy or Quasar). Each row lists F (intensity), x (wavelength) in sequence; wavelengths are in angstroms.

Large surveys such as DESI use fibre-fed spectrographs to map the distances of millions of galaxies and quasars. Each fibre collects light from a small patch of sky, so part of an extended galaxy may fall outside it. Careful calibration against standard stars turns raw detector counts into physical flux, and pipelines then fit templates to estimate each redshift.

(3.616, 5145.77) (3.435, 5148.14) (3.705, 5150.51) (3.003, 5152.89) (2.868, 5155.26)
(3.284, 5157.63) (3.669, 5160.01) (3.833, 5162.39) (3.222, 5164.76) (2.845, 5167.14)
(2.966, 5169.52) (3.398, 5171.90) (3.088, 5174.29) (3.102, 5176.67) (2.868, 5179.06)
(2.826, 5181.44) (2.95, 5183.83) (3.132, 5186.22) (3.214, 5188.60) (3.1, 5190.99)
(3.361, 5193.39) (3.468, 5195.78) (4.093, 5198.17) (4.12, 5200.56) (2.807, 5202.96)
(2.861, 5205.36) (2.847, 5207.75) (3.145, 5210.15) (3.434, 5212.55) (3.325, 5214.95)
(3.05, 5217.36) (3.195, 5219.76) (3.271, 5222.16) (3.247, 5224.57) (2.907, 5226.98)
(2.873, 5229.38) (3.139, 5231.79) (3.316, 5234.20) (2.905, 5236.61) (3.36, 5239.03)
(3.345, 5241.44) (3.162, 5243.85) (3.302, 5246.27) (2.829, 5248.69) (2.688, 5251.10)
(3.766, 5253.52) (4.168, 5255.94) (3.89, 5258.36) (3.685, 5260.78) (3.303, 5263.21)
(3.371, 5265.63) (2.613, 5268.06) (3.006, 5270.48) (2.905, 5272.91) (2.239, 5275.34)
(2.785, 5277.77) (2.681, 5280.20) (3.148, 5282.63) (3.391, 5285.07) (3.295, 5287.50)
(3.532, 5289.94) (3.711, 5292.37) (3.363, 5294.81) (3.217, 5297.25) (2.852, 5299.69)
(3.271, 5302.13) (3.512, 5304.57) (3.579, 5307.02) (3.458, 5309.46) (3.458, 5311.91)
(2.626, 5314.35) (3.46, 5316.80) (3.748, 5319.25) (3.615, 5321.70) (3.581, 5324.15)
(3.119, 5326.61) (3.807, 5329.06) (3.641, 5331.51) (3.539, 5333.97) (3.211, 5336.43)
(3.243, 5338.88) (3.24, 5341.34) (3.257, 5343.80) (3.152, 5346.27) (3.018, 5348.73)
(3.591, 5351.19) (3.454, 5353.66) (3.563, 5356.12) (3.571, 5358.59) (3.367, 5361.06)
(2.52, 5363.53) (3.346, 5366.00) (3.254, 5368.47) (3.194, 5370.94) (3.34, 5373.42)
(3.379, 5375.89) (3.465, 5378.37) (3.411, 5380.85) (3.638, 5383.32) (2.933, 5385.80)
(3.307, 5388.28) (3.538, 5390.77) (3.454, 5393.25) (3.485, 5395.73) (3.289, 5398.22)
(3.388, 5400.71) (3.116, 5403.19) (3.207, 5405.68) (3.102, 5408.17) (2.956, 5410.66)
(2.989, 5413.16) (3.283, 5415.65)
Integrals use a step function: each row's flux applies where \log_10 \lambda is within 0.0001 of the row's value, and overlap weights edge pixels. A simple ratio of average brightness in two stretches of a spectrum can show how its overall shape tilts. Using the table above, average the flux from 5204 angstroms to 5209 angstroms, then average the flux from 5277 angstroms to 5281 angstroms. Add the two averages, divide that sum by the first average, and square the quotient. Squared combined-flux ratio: 3.8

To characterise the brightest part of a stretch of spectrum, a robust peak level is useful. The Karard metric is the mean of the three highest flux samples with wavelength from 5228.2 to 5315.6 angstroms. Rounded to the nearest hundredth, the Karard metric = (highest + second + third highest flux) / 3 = 3.94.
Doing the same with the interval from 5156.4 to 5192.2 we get 3.63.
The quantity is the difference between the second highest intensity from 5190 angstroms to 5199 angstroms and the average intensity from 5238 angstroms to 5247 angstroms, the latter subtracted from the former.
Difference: 0.18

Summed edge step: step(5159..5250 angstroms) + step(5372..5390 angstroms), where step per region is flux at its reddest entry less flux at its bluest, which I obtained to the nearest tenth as -0.9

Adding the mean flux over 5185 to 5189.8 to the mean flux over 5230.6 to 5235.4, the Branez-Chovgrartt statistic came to 6.40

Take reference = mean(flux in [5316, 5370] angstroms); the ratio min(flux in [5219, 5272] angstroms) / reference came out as 0.77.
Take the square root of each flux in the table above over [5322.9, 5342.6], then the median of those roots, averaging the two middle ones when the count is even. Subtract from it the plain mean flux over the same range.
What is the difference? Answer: -1.58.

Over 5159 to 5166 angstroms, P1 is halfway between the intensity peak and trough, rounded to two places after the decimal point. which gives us 3.53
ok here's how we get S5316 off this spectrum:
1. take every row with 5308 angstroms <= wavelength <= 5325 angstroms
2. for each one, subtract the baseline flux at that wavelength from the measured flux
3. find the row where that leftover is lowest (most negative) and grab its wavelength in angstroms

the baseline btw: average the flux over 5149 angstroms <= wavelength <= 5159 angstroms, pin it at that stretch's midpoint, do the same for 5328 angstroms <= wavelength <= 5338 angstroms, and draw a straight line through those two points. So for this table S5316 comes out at 5314.35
